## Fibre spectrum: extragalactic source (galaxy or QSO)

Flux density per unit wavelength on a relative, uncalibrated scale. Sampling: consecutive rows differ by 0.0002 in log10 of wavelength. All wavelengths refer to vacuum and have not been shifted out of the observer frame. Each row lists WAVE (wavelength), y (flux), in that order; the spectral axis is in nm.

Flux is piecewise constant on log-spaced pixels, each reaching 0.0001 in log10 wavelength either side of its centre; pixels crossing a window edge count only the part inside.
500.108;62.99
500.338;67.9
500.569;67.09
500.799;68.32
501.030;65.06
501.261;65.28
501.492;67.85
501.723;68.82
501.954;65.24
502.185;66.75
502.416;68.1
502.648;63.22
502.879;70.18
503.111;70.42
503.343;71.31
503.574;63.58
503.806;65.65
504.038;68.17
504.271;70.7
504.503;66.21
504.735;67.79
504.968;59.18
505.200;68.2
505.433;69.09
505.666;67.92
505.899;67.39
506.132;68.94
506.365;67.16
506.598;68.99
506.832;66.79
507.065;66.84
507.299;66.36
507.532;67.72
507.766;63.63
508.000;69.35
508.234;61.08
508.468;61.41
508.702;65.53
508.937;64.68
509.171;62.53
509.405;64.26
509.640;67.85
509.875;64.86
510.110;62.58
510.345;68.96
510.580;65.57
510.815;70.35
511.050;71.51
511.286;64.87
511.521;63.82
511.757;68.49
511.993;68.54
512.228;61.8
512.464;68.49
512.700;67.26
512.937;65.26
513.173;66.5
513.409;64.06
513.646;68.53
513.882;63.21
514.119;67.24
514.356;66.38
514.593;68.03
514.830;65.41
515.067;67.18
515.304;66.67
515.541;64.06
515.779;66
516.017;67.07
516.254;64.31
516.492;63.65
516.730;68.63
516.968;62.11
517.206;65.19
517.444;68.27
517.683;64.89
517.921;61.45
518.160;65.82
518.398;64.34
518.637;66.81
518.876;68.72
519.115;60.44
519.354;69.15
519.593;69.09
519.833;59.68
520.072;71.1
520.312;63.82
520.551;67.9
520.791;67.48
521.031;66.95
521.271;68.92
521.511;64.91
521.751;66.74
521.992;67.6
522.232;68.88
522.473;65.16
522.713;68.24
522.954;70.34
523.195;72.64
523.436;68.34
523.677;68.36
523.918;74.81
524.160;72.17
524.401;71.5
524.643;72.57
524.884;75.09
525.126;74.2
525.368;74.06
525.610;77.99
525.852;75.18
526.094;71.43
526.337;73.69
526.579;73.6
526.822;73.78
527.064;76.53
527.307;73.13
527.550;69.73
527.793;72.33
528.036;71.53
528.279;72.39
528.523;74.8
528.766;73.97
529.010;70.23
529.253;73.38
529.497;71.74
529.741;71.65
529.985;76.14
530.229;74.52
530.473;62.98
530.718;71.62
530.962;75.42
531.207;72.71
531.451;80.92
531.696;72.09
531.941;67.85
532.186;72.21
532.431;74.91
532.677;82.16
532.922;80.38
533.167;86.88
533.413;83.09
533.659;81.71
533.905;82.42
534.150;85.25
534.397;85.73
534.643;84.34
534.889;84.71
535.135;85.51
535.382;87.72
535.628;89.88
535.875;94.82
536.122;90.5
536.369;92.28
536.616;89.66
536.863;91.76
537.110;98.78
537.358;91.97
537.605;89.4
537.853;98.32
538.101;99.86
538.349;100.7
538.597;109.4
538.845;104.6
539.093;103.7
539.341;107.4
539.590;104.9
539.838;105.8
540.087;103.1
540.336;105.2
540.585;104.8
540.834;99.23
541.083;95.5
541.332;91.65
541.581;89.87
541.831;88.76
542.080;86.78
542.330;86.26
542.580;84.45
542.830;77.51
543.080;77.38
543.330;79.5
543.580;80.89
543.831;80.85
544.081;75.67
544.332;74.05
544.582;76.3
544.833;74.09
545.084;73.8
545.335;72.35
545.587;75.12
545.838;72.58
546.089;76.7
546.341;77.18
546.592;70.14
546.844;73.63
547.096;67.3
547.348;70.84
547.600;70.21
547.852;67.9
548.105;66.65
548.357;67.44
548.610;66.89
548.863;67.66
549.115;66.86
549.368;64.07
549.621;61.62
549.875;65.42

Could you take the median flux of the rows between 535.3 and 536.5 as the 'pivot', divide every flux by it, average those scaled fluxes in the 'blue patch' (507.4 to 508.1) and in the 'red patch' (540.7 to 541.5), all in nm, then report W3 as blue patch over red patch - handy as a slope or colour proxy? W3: 0.70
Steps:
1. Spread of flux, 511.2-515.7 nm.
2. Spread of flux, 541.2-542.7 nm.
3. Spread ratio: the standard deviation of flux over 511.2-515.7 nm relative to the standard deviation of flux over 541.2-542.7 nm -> 0.8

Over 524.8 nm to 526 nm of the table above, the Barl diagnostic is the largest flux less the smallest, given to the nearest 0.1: 3.9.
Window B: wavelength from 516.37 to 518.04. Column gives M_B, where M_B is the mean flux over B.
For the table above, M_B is 65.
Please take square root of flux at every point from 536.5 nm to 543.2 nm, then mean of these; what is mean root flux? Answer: 9.78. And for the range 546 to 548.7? 8.39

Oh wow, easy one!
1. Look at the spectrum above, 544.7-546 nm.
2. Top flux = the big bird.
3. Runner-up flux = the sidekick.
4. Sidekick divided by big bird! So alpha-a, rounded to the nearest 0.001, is 0.986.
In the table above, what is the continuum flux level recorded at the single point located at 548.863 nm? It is 67.66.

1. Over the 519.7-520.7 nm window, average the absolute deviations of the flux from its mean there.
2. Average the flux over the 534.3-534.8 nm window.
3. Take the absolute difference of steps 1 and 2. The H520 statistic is 81.2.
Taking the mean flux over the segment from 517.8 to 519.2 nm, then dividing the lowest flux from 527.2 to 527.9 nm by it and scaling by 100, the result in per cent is 108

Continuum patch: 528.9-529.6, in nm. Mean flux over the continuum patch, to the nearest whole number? 72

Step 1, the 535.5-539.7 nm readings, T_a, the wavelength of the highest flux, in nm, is 538.597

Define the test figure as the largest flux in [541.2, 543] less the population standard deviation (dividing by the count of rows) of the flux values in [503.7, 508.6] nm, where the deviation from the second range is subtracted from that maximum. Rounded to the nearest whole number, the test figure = 89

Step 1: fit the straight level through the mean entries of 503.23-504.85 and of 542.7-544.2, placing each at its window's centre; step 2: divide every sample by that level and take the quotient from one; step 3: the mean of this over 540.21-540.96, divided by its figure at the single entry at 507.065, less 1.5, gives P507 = -15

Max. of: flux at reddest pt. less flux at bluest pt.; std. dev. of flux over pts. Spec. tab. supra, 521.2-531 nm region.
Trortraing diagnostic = 6.5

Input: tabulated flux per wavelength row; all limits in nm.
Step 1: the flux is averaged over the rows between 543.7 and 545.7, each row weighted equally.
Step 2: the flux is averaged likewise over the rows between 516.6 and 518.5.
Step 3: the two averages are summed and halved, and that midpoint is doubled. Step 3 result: 140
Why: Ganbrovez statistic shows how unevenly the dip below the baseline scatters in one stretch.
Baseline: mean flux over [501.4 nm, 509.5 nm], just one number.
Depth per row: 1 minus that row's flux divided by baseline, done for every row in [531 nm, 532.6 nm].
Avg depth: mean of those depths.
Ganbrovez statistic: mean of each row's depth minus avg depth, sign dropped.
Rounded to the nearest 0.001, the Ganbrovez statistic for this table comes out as 0.045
